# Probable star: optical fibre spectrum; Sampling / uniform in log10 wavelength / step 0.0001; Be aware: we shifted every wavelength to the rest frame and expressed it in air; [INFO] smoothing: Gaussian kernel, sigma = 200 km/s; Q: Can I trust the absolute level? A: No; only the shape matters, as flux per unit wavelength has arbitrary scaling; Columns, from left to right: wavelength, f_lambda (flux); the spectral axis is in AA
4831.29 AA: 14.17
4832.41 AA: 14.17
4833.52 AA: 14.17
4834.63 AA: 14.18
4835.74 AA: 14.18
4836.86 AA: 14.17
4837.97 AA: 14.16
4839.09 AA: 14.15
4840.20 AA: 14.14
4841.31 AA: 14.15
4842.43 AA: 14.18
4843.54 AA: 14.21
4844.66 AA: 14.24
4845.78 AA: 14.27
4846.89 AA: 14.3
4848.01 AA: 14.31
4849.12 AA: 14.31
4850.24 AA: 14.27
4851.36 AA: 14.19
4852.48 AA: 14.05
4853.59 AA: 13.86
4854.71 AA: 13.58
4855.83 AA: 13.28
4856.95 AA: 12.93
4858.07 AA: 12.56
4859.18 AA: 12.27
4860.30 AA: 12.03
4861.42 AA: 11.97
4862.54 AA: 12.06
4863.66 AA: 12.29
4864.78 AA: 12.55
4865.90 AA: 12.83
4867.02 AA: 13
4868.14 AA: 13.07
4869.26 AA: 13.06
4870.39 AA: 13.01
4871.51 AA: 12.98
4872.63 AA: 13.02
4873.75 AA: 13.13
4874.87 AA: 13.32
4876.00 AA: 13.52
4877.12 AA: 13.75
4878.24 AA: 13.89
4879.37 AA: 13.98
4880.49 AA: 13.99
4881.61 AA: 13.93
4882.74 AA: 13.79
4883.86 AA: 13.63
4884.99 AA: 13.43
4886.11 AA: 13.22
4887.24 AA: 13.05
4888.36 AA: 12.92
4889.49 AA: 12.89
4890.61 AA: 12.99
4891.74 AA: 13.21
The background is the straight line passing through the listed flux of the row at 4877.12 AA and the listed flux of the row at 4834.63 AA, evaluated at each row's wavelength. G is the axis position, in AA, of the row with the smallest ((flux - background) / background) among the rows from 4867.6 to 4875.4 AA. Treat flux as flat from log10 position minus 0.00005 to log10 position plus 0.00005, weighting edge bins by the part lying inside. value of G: 4871.51 AA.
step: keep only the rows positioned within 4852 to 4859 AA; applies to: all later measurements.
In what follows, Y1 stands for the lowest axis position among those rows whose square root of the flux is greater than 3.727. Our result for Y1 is 4852.48 AA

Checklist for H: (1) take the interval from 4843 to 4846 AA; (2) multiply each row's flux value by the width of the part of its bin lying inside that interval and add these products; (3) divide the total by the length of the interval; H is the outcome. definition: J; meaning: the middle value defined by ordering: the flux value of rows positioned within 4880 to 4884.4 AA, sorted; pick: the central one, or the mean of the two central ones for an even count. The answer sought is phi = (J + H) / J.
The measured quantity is 2.02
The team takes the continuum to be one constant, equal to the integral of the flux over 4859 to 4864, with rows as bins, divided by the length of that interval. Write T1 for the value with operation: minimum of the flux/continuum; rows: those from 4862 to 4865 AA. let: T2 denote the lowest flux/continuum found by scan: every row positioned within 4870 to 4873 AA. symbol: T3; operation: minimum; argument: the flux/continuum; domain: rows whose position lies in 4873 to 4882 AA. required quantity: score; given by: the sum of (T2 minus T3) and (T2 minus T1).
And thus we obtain 0.06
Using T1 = 1.00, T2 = 1.07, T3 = 1.09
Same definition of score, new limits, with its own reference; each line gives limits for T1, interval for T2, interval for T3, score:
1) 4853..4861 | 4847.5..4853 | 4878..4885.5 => 0.22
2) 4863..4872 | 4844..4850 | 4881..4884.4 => 0.21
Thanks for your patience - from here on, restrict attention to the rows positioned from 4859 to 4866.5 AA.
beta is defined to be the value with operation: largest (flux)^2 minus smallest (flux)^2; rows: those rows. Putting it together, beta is 21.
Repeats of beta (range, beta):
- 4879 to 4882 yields 2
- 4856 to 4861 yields 22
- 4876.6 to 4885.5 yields 15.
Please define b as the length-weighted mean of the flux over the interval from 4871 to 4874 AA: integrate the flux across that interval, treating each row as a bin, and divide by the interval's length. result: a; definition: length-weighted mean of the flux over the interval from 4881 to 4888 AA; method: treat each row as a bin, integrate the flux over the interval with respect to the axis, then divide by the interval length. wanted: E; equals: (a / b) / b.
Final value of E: 0.079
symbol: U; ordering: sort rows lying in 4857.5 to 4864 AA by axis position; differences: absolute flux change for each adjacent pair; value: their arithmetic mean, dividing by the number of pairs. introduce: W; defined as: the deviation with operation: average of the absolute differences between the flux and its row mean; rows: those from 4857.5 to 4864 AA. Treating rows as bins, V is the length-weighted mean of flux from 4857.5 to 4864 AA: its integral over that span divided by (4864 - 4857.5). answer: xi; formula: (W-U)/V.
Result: -0.0004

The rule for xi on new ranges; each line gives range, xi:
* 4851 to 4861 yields 0.0299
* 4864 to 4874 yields 0.0020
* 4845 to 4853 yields 0.0014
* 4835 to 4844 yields 0.0001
